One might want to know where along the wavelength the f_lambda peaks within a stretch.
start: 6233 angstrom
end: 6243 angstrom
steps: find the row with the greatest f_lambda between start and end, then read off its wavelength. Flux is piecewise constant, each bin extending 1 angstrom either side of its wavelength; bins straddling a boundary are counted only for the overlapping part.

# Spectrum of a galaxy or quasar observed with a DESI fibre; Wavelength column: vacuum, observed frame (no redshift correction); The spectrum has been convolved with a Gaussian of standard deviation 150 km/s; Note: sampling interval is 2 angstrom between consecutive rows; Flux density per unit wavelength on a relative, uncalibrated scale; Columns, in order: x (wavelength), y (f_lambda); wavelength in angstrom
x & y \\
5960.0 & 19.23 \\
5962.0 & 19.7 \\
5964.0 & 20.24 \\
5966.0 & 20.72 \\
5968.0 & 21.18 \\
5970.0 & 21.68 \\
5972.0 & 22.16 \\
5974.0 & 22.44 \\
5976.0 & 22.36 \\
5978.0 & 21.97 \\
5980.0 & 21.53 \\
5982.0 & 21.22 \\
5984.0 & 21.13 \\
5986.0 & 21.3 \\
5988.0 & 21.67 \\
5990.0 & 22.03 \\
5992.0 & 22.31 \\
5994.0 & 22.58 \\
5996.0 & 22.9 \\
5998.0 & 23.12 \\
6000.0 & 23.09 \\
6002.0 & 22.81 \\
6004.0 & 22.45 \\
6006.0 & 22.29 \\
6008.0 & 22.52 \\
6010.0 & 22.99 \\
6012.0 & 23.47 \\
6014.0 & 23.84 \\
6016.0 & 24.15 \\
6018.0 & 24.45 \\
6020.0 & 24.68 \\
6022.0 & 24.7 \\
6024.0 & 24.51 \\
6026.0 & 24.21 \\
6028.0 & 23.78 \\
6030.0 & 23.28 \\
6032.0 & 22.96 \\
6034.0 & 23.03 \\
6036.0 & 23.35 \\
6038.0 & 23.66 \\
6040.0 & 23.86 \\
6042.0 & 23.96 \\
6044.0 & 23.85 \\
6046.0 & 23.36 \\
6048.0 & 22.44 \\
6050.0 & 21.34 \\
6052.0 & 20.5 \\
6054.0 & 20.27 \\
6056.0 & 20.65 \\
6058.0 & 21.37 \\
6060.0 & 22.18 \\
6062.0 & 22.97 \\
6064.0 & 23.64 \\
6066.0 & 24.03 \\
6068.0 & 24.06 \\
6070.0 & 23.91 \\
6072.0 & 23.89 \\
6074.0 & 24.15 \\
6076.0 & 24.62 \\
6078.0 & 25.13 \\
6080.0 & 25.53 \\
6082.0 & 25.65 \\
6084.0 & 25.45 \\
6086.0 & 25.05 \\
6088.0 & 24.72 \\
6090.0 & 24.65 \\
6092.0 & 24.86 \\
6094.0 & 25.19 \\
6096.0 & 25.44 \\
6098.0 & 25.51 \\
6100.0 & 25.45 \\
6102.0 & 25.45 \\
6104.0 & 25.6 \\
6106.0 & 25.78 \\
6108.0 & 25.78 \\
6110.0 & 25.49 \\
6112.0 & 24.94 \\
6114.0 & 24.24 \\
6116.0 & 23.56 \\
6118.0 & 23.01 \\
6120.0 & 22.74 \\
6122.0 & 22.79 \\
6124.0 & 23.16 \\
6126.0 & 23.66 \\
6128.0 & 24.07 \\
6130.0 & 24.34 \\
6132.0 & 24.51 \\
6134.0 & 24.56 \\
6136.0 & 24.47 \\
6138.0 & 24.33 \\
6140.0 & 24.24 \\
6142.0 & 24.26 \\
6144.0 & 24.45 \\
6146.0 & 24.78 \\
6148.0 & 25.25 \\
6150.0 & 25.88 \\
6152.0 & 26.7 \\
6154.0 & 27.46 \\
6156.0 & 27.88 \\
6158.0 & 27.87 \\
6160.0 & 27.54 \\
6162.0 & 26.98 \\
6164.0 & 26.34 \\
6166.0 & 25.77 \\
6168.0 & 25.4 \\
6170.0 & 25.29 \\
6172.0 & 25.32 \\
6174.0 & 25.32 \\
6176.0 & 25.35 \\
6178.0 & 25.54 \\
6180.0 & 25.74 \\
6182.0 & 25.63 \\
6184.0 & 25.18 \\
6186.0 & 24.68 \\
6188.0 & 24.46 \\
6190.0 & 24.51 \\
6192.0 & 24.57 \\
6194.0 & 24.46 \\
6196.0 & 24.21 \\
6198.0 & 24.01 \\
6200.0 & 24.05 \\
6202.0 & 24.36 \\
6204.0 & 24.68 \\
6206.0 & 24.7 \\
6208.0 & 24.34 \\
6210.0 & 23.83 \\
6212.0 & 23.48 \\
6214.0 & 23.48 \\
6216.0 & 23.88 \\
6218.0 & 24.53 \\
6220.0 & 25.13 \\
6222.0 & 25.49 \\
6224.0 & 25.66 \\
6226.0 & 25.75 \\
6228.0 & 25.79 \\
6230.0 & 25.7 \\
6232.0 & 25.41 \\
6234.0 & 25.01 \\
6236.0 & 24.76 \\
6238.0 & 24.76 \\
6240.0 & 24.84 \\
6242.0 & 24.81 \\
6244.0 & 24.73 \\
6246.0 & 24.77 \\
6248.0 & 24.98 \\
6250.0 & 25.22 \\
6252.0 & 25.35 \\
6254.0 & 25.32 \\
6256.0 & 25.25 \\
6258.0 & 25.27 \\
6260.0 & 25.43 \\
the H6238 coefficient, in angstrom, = 6234.0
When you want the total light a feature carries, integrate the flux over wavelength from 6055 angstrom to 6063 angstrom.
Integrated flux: 174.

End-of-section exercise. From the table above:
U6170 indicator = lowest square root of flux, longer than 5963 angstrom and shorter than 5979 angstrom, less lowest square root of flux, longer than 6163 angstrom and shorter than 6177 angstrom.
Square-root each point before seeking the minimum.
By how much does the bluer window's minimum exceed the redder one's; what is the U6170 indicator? -0.53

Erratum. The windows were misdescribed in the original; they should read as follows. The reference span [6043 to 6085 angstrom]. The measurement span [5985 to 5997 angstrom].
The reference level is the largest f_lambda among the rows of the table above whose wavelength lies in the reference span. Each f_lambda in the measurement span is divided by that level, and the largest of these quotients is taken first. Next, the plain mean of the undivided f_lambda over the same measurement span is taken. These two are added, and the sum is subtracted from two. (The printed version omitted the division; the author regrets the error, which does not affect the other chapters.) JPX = -21.0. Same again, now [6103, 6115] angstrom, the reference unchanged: -24.3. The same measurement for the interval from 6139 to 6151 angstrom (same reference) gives -23.8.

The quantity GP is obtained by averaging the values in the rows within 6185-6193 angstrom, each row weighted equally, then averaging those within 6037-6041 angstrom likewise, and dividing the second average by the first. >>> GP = 0.97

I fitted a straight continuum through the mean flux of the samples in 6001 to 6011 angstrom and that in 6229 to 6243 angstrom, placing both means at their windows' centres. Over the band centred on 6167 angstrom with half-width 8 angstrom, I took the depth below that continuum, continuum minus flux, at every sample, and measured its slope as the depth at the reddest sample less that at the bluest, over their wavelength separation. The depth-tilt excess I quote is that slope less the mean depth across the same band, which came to 1.9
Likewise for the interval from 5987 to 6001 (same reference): -0.1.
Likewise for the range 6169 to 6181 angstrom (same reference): 1.0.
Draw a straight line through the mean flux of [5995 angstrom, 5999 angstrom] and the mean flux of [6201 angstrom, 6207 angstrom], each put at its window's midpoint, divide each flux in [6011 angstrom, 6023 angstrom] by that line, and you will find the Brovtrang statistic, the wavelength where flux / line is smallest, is 6012.0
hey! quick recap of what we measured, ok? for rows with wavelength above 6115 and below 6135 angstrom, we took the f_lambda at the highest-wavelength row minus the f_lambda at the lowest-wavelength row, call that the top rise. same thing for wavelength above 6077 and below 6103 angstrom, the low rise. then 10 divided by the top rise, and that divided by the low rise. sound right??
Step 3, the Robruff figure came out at 31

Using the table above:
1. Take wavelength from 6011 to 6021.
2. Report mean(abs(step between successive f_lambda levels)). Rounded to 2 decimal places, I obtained 0.30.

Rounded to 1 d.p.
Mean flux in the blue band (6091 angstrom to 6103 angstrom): 25.3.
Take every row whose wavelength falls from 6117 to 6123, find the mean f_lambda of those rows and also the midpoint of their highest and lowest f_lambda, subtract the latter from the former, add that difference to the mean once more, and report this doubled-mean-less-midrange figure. 22.8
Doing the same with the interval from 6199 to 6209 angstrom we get 24.5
